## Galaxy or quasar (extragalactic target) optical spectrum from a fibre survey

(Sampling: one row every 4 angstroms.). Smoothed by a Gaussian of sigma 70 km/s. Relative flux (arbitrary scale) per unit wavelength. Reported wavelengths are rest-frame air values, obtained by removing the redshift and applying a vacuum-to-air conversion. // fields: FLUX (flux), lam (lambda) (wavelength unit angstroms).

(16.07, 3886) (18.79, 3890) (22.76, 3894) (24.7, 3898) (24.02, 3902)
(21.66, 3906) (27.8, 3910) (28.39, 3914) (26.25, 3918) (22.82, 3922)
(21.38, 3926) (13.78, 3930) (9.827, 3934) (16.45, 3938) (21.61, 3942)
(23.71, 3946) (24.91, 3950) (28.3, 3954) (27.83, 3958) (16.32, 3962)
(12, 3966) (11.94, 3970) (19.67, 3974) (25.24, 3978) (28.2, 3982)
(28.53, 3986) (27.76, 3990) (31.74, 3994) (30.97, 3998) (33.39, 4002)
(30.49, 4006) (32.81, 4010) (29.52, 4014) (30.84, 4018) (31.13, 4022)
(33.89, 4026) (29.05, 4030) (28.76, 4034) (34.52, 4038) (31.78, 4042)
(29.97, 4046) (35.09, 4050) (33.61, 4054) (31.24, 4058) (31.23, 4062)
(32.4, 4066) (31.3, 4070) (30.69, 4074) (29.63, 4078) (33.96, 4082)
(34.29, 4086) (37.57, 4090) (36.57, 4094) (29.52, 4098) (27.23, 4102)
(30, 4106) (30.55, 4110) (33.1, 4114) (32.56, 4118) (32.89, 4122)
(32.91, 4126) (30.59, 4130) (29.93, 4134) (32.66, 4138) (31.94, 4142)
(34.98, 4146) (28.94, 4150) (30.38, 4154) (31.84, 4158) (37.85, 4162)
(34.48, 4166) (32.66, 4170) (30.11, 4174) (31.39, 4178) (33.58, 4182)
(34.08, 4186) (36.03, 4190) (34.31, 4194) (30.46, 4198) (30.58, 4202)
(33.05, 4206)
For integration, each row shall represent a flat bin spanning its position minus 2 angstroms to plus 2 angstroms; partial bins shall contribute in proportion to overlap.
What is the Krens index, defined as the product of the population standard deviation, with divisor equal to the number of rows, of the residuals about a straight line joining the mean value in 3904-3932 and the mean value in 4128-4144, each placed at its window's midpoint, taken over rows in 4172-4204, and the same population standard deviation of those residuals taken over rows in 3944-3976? 13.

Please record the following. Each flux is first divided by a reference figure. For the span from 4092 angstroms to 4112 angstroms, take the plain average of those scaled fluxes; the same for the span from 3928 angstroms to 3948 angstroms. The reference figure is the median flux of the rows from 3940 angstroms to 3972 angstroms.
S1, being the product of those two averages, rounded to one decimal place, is 1.0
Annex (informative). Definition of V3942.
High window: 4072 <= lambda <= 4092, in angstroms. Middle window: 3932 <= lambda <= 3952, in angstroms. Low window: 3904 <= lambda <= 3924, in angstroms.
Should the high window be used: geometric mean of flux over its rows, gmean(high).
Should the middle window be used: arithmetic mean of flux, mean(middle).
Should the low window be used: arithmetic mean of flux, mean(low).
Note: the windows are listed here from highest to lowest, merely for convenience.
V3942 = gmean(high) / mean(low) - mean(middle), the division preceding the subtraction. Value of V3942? -18.0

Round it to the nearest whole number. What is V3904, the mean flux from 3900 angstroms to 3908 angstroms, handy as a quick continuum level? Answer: 23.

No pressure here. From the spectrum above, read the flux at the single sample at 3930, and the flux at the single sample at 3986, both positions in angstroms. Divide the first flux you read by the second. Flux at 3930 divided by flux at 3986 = 0.48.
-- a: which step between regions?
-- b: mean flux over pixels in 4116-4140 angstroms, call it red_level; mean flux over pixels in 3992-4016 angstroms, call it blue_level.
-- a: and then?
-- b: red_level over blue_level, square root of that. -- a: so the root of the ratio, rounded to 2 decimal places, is 1.01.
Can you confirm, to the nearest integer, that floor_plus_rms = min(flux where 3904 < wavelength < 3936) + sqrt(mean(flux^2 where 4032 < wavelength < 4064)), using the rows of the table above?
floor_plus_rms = 42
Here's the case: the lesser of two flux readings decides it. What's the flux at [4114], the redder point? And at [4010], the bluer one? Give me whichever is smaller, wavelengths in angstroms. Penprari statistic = 32.8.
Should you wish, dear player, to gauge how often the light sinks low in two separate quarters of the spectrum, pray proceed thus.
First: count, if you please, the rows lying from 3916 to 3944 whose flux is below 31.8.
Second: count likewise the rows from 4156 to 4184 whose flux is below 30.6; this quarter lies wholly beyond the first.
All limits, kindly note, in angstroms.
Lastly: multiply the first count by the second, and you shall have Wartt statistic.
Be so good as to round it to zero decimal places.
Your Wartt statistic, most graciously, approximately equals 7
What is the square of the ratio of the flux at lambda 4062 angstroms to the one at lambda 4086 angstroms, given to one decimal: 0.8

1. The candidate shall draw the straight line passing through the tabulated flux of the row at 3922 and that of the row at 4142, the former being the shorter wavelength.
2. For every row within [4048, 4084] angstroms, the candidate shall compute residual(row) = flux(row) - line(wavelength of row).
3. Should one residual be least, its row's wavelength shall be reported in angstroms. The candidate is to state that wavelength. 4078 angstroms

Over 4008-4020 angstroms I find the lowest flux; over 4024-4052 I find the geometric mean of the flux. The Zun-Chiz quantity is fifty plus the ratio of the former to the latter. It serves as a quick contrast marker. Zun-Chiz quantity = 50.9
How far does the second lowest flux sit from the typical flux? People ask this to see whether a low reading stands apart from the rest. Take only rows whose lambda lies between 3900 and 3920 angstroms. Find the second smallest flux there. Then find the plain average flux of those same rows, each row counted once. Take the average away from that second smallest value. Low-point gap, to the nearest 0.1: -1.6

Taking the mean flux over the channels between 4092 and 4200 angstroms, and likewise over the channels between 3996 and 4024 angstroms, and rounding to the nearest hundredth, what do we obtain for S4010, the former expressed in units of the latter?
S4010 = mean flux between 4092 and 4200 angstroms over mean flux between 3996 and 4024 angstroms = 1.03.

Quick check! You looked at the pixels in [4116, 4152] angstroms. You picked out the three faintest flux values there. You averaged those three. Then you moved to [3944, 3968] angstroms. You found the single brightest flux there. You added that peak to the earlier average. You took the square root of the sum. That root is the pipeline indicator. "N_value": 7.6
